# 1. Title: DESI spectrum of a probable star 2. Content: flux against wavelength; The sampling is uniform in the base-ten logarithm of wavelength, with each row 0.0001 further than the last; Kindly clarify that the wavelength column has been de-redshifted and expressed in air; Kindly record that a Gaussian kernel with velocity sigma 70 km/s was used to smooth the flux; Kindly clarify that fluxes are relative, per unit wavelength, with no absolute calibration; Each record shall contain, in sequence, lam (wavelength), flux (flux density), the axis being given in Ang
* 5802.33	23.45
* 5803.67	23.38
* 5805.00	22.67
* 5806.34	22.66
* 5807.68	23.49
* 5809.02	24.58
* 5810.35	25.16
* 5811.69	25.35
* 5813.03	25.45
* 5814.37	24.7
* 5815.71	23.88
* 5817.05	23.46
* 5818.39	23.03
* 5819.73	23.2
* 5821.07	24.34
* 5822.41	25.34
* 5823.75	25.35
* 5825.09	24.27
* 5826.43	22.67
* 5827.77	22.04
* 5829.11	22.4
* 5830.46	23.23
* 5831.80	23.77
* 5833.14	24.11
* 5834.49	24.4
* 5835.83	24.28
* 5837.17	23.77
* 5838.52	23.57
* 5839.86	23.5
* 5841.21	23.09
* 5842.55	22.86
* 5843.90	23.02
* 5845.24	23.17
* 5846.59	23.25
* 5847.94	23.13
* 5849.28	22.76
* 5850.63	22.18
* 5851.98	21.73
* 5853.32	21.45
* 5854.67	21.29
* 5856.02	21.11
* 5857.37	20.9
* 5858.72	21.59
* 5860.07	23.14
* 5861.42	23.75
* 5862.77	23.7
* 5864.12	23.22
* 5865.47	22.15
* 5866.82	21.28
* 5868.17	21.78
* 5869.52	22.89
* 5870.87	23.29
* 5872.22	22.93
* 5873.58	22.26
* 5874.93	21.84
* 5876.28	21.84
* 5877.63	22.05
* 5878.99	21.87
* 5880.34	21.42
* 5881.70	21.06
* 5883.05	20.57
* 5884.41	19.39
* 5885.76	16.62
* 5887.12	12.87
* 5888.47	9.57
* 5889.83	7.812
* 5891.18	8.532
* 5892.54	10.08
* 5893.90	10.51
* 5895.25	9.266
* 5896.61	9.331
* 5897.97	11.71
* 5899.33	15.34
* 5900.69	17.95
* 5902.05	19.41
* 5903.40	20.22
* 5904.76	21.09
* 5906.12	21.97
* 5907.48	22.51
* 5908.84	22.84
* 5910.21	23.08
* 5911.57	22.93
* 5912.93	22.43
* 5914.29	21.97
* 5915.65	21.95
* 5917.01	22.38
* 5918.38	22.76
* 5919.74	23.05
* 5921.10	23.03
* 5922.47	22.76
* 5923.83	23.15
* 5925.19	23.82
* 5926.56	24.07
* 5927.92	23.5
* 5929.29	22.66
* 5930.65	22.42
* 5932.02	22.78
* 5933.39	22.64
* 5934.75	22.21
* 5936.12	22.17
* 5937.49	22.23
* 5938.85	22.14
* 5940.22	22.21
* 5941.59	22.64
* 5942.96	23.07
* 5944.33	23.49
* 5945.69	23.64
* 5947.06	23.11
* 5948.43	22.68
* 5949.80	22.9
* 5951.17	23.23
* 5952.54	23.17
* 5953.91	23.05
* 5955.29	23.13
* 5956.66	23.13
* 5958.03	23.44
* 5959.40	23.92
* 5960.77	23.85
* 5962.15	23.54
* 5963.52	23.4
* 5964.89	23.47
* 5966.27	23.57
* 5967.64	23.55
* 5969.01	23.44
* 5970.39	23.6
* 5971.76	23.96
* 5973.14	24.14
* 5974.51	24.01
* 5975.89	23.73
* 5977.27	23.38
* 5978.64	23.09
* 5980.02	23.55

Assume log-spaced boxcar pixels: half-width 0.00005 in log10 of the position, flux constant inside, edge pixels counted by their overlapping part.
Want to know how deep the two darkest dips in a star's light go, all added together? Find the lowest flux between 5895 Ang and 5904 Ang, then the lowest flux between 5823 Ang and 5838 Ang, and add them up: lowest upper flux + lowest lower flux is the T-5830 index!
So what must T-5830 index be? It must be 31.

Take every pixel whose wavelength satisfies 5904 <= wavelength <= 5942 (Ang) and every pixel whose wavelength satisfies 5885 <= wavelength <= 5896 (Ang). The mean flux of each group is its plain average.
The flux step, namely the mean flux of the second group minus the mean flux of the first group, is -12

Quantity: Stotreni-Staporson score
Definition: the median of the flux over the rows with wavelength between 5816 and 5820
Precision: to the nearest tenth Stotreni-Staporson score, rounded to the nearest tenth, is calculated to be 23.2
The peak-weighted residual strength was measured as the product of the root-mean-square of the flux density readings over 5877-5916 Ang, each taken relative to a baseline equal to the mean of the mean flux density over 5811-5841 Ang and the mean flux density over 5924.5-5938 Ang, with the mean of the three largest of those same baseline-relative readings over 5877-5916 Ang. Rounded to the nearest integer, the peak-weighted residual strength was -3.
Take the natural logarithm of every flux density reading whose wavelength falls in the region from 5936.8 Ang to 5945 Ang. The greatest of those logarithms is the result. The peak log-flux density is 3.16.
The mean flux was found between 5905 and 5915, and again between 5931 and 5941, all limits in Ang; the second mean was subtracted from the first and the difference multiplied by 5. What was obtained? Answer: 1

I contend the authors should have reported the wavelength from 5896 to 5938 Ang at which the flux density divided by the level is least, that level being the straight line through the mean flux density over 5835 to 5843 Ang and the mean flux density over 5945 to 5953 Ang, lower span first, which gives 5896.61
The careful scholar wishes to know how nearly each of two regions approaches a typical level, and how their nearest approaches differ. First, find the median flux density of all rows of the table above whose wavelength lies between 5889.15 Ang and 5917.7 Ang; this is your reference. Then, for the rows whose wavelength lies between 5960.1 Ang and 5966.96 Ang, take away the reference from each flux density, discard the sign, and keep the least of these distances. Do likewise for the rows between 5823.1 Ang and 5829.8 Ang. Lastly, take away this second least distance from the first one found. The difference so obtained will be 1.4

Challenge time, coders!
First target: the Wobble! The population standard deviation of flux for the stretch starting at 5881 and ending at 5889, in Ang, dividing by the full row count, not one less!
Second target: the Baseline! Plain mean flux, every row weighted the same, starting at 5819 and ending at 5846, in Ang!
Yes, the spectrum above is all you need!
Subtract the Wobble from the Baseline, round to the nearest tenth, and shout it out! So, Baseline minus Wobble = 19.4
